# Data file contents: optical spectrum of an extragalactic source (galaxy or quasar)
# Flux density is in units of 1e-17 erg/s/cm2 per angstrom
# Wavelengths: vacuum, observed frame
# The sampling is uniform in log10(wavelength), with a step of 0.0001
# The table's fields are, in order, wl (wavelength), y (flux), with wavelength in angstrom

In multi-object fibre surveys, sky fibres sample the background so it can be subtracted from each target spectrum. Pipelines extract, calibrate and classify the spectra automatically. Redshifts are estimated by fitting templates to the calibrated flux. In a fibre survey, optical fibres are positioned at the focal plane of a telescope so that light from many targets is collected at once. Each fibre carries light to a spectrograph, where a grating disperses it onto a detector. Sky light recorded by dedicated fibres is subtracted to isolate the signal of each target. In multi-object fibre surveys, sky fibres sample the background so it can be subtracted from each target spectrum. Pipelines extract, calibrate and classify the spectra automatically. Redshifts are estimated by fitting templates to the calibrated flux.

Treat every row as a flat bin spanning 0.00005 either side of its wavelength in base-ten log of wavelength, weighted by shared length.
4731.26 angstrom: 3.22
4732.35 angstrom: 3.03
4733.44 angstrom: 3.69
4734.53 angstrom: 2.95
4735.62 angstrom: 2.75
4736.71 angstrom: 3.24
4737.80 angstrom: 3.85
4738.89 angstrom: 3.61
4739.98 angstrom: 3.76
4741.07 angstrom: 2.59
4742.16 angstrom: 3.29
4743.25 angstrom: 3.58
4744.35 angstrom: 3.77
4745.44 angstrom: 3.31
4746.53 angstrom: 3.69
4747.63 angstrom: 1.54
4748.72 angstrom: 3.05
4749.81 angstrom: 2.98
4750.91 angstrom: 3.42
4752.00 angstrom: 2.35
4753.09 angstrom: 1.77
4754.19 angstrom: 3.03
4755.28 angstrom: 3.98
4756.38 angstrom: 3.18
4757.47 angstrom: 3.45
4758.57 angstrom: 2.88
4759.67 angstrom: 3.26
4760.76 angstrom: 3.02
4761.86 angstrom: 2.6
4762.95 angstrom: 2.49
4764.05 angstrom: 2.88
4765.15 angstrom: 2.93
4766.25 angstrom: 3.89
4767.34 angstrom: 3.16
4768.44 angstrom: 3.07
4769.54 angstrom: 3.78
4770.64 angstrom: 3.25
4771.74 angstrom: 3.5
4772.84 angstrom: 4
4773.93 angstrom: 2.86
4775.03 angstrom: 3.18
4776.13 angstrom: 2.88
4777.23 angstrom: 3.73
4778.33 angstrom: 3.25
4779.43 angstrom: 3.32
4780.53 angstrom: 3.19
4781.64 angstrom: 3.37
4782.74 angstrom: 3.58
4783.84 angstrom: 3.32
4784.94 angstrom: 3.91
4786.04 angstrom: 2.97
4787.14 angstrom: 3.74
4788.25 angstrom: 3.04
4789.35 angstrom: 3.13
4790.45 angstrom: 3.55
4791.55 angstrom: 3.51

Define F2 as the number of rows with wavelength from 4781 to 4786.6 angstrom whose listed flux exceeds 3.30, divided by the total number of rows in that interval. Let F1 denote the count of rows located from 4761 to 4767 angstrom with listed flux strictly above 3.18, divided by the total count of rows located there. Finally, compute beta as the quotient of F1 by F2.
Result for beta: 0.25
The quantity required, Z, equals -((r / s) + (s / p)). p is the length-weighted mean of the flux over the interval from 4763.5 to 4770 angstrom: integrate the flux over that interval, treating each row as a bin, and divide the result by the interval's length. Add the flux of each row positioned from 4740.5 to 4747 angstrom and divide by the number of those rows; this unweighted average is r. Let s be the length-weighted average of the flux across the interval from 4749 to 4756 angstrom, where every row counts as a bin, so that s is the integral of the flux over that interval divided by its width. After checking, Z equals -2.04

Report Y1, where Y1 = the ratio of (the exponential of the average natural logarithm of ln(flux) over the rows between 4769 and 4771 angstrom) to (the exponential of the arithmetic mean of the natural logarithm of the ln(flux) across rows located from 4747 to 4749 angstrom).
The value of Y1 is 1.80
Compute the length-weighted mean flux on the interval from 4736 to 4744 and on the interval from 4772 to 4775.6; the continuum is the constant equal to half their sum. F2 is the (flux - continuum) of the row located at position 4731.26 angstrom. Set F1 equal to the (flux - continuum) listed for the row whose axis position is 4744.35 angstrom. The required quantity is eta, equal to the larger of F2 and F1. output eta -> 0.4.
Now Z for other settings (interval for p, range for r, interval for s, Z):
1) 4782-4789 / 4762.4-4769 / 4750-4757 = -1.90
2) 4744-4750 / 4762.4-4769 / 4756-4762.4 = -2.01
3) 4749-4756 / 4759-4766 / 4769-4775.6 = -2.00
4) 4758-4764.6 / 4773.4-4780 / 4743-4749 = -2.12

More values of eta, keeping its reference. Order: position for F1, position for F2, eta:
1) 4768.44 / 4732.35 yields -0.3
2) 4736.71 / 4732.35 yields -0.1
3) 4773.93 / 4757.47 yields 0.1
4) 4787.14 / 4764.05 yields 0.4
